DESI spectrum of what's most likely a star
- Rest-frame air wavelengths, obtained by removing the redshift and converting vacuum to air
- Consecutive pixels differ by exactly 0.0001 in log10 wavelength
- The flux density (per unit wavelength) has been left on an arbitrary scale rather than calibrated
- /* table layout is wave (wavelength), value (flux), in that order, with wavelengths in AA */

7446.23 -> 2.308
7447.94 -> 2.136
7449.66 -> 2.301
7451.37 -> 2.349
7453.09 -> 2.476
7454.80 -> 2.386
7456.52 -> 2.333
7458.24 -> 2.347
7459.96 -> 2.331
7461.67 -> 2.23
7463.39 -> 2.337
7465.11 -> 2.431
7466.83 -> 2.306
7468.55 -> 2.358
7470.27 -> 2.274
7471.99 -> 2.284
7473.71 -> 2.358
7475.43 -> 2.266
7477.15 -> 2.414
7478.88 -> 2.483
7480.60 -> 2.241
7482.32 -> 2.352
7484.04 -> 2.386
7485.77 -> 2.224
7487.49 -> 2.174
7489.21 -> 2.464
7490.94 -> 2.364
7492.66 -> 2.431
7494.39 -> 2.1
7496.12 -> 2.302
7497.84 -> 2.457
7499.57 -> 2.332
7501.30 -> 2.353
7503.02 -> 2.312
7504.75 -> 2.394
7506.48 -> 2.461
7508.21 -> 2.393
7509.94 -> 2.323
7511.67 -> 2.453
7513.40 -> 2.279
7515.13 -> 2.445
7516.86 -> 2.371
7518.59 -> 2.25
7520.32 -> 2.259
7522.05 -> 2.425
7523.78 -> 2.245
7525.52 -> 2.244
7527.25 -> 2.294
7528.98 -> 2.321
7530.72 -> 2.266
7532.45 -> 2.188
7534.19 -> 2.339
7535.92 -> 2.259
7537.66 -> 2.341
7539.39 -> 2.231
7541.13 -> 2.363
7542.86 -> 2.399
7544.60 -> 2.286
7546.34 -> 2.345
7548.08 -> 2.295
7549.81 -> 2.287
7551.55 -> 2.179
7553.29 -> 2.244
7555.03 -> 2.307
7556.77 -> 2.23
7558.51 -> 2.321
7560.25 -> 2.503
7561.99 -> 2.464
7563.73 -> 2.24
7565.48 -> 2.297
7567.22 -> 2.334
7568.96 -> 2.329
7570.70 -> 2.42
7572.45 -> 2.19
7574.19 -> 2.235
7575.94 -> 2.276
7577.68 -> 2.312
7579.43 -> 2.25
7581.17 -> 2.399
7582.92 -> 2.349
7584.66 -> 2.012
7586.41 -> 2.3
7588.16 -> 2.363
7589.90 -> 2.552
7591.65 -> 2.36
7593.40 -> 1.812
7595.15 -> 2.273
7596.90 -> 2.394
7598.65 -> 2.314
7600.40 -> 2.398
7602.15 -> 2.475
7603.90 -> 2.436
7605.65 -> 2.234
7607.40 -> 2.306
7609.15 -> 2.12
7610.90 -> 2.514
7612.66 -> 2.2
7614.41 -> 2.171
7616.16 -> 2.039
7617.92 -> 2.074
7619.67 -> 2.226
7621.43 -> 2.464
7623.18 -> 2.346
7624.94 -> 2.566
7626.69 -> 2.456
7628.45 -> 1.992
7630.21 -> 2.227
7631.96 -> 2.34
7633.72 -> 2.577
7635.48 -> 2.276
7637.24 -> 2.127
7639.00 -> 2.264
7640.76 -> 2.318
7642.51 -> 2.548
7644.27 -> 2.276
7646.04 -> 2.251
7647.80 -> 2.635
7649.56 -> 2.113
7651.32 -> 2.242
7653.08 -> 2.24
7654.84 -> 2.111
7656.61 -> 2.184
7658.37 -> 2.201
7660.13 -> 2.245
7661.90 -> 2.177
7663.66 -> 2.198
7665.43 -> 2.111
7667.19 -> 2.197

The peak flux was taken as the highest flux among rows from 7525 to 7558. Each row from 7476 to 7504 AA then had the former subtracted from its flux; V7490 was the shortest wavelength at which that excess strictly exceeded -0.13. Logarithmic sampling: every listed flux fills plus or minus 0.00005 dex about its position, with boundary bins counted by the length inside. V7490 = 7477.15 AA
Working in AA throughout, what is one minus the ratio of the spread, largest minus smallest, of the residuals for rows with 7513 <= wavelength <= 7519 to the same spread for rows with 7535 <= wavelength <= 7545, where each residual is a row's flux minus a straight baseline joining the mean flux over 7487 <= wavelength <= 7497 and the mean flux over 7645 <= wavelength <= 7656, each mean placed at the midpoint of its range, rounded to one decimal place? -0.1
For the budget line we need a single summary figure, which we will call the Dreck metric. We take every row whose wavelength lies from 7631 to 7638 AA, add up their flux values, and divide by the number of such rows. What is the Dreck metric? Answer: 2.33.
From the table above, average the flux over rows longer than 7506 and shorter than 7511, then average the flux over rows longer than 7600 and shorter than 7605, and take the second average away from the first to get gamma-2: -0.044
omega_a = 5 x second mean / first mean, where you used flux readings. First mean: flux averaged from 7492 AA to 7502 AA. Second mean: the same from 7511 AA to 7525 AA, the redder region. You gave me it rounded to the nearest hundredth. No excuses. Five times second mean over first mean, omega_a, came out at 5.03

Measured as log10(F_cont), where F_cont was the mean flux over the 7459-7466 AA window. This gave 0.368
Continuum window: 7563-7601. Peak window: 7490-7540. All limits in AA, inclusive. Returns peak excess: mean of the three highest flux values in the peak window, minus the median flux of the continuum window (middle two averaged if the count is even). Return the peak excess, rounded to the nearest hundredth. 0.14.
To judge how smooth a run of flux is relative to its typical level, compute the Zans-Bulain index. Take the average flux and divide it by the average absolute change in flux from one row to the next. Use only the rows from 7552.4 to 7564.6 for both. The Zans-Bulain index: 21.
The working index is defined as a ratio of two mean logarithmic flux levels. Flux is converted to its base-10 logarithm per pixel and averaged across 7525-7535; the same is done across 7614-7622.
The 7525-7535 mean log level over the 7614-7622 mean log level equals 1.05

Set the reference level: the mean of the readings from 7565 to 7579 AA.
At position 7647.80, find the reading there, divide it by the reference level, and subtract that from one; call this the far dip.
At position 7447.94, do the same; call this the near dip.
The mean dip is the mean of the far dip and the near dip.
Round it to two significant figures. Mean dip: -0.038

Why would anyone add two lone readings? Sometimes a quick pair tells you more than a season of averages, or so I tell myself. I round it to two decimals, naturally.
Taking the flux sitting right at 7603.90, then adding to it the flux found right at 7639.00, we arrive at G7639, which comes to 4.70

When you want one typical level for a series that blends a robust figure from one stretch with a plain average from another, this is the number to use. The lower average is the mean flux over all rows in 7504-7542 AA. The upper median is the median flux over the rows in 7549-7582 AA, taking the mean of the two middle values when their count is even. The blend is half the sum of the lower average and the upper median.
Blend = 2.31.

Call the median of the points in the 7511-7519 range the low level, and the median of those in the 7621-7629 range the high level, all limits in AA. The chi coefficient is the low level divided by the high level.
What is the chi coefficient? 0.97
